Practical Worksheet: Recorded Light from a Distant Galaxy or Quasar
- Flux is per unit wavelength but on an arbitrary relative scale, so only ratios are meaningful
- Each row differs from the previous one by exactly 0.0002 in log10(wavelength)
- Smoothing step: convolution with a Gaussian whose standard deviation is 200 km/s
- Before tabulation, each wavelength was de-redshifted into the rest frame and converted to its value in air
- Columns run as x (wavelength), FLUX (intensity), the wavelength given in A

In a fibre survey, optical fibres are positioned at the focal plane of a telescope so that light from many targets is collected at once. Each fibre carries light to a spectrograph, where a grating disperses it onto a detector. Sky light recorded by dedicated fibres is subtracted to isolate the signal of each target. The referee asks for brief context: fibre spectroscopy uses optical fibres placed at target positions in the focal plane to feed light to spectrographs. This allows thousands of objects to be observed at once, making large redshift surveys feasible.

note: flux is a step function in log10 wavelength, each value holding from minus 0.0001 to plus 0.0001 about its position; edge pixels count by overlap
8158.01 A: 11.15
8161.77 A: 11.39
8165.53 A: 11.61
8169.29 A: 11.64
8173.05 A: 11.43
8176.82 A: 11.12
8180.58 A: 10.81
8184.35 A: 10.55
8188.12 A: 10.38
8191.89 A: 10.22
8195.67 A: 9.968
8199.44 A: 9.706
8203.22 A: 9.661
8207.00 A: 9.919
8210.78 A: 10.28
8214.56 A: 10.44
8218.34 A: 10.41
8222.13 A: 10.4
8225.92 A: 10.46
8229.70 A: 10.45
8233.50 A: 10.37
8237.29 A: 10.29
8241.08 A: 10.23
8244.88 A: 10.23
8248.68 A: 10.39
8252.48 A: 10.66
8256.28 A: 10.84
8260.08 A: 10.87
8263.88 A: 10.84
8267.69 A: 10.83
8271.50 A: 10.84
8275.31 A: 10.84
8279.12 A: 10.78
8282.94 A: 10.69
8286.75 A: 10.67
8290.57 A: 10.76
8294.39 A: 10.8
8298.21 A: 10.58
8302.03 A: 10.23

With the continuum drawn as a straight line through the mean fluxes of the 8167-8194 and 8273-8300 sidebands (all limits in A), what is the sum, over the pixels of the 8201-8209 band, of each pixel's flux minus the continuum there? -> -2.1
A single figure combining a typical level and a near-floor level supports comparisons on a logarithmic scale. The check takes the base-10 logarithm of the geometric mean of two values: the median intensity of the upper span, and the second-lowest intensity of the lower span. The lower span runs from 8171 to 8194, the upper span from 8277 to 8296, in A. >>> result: 1.02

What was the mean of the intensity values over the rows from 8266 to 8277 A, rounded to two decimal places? 10.84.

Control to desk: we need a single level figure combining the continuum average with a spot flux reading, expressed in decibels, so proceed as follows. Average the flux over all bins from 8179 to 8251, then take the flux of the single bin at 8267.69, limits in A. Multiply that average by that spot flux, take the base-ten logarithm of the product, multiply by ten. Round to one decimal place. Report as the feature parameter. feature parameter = 20.5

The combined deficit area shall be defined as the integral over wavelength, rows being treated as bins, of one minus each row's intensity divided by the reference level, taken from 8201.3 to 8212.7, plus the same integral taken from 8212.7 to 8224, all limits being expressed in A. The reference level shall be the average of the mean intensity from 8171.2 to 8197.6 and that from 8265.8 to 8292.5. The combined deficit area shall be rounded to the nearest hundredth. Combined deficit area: 1.10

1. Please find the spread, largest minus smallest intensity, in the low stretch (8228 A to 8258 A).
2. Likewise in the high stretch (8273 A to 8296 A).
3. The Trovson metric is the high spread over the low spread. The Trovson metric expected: 0.28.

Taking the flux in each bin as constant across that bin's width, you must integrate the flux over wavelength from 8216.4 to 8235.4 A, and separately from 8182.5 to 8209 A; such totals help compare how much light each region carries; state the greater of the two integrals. 266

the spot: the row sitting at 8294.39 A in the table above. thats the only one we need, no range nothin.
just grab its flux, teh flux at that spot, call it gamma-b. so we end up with 10.8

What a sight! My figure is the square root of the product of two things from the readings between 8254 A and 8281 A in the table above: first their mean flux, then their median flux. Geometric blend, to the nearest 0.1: 10.8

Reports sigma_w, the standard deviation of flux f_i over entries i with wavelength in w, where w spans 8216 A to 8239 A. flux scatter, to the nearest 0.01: 0.06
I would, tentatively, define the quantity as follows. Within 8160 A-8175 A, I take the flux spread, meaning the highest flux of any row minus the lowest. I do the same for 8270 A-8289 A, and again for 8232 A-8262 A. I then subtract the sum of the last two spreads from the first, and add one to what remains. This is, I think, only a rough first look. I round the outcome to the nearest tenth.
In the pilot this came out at 0.4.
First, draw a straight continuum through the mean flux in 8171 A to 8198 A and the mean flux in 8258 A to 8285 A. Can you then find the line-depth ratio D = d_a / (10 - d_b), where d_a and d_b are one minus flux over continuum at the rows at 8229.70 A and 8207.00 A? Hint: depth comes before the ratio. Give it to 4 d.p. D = 0.0026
